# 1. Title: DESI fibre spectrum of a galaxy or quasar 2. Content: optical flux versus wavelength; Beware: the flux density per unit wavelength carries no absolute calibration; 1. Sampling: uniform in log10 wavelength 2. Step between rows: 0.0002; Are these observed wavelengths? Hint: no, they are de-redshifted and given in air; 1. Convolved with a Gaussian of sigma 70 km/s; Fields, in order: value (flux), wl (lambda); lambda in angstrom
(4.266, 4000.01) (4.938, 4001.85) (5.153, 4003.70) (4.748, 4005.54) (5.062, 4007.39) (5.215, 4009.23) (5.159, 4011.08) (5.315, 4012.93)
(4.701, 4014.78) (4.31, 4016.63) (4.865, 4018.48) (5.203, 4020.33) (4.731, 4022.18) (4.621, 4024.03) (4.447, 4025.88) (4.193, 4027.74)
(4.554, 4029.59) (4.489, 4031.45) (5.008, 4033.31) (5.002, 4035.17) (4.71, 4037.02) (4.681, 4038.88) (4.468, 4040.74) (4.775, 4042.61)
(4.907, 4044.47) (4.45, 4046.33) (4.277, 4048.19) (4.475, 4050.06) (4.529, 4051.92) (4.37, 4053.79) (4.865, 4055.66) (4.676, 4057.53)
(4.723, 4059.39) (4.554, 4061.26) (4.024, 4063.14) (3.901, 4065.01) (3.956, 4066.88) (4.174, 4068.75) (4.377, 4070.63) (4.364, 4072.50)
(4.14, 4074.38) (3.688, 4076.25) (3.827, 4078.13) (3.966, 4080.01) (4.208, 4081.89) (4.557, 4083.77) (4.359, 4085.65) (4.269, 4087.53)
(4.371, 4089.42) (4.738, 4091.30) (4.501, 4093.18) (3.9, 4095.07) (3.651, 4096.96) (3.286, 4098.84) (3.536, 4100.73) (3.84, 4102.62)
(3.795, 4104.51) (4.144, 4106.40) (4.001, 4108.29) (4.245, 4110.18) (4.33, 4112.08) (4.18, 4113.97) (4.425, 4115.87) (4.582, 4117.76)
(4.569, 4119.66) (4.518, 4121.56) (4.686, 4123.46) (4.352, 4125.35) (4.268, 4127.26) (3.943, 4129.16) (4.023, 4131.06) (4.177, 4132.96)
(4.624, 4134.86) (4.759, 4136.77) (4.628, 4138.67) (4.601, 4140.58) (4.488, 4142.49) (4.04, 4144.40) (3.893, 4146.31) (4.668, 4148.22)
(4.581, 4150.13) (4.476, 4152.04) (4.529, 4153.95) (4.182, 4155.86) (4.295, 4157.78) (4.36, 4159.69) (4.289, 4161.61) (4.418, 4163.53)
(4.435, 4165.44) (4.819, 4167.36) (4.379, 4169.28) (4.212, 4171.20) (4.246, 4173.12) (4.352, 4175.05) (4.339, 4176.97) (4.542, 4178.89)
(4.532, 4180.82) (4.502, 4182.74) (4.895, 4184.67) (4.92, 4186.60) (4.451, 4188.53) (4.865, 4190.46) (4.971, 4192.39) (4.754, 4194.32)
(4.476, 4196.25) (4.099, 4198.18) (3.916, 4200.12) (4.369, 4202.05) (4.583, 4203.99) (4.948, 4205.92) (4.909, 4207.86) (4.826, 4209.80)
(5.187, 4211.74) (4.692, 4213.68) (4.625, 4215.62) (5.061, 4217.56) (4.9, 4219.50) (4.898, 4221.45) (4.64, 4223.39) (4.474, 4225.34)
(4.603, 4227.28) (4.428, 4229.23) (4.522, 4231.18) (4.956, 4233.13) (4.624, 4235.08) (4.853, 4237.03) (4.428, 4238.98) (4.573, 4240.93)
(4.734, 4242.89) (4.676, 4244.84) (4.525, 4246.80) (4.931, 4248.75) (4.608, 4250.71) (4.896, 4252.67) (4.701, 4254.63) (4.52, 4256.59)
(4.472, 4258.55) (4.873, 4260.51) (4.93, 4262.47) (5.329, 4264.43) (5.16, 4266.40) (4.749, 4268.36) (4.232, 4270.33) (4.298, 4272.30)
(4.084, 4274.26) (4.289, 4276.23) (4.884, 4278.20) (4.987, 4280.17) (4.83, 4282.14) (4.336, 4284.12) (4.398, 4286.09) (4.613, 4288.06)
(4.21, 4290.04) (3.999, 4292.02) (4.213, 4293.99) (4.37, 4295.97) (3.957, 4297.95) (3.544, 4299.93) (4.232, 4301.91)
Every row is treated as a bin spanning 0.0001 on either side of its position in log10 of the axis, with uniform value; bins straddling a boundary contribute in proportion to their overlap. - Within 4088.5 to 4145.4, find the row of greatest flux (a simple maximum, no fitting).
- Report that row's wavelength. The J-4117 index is 4136.77 angstrom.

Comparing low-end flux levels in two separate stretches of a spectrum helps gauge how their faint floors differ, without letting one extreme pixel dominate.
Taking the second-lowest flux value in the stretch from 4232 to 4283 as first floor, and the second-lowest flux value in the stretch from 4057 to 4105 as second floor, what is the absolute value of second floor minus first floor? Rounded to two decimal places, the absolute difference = 0.70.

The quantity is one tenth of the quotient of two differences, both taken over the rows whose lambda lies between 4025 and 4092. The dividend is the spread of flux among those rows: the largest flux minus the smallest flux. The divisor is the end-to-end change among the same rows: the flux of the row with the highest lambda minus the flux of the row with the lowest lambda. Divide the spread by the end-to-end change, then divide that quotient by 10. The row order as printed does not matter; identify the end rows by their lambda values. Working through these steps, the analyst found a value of 0.45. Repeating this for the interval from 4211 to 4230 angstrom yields -0.10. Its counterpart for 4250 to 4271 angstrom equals -0.29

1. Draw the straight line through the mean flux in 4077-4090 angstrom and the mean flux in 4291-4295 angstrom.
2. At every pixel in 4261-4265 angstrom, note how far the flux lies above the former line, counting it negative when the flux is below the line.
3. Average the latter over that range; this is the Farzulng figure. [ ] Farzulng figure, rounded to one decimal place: 1.0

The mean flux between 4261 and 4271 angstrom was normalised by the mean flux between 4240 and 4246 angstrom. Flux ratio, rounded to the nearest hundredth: 1.05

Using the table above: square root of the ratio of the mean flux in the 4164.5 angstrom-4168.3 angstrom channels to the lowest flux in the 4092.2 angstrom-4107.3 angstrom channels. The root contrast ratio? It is 1.19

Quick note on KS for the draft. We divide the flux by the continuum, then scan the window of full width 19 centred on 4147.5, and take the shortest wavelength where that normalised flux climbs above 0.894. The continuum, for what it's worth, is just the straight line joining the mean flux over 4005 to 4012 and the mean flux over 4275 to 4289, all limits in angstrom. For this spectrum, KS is 4138.67 angstrom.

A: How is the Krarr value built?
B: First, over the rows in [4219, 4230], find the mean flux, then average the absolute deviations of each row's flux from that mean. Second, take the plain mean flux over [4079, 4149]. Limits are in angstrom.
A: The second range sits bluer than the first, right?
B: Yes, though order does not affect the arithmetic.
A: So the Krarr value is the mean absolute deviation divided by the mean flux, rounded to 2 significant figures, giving 0.038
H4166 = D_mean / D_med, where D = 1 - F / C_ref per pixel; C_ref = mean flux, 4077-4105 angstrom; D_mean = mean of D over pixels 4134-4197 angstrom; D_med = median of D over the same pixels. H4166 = 1.03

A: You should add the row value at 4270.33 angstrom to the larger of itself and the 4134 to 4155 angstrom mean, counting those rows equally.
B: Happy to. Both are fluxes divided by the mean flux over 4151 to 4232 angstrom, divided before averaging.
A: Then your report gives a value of 1.91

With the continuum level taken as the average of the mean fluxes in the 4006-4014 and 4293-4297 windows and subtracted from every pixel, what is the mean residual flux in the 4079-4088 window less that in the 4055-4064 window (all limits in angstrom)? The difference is -0.30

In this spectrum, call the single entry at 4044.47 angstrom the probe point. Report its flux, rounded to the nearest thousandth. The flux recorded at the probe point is 4.907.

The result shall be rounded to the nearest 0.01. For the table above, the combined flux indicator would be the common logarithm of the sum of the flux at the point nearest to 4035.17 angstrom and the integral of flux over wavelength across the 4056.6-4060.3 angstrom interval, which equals 1.35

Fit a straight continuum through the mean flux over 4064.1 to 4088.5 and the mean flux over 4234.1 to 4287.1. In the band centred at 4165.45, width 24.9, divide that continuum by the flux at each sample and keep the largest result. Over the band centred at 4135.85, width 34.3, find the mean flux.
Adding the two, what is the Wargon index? 5.45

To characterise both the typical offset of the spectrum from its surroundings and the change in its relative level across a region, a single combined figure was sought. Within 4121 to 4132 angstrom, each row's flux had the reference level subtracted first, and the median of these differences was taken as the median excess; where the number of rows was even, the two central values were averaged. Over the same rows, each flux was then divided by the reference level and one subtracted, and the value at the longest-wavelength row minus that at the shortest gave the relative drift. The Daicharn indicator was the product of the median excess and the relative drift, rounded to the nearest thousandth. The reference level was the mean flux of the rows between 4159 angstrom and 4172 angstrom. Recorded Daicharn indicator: 0.012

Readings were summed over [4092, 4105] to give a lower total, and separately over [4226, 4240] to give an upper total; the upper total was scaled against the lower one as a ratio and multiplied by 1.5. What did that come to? 1.83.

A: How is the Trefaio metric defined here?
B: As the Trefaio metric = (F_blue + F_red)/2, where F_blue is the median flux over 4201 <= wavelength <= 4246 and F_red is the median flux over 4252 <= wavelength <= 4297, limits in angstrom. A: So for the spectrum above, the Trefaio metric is 4.60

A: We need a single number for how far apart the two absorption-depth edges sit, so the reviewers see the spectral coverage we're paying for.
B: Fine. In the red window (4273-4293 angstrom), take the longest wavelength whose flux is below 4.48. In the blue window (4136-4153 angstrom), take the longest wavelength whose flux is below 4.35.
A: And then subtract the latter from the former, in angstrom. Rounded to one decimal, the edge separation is 145.7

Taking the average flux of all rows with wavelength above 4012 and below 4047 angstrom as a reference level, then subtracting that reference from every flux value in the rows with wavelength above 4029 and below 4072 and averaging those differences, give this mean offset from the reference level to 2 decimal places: -0.19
